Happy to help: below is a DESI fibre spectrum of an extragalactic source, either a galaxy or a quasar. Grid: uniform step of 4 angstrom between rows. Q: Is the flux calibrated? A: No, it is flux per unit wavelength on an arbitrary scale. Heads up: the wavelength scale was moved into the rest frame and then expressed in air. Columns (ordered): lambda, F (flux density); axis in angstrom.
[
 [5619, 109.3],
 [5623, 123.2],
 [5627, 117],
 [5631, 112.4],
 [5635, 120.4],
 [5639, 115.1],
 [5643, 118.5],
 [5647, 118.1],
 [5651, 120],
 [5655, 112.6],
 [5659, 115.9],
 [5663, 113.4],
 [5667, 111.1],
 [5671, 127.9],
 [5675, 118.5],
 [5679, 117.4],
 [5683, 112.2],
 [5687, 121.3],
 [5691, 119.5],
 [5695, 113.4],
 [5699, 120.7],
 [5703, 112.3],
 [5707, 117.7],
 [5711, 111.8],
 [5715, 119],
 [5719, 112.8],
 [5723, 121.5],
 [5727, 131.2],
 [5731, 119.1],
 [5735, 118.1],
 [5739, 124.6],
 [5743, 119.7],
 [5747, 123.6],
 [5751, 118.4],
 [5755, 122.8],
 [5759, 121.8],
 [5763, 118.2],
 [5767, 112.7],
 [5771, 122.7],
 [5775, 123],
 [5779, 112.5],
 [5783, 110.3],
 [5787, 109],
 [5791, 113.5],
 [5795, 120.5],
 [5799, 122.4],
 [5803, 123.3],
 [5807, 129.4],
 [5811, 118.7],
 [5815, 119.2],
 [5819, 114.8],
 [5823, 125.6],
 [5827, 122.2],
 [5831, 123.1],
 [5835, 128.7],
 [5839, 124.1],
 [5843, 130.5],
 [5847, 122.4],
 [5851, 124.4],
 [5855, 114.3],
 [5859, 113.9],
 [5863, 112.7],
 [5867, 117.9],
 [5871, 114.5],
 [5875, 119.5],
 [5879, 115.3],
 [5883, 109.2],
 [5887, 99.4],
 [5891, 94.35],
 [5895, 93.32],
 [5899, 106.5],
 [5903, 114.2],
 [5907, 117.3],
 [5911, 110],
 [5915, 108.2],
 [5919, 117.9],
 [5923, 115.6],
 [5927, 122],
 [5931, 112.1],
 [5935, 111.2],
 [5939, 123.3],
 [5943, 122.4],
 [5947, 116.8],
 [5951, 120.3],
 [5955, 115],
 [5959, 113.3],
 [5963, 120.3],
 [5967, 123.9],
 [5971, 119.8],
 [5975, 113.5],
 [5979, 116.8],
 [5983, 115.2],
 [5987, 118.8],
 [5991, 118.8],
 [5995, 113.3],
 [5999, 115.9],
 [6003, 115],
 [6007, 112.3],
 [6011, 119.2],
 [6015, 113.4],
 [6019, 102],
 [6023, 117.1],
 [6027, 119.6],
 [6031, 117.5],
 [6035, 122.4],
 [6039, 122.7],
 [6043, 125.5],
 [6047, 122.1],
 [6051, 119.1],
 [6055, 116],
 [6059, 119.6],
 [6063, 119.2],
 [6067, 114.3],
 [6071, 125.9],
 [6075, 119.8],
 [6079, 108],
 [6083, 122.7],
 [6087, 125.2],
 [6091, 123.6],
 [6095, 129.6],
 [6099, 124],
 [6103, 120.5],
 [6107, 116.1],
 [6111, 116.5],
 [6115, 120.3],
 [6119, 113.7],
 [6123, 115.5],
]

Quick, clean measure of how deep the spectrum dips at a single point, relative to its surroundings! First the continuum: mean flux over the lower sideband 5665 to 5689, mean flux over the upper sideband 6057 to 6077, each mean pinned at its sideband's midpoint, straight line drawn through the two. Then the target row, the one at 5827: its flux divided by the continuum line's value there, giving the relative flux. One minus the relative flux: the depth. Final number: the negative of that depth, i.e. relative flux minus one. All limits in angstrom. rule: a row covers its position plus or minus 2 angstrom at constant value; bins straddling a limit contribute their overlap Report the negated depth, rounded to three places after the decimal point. 0.029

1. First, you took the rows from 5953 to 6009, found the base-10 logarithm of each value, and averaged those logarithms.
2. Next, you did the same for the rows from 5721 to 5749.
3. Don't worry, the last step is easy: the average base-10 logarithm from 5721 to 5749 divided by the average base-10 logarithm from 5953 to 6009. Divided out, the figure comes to 1.01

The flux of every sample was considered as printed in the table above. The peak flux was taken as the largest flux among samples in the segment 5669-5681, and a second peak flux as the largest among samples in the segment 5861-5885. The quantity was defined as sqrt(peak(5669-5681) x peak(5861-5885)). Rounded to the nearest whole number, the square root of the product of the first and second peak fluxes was 124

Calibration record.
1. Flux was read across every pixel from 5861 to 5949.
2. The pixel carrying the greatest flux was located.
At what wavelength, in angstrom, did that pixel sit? 5939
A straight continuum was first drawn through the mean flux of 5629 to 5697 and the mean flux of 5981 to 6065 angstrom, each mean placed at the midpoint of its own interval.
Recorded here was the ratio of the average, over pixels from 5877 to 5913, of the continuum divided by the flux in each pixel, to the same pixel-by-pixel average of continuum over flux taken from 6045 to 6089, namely 1.12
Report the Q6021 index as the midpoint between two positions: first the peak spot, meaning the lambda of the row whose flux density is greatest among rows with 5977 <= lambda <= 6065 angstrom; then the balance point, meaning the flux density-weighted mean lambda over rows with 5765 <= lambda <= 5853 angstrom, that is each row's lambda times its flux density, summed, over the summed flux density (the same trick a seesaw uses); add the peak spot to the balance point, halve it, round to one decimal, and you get 5926.4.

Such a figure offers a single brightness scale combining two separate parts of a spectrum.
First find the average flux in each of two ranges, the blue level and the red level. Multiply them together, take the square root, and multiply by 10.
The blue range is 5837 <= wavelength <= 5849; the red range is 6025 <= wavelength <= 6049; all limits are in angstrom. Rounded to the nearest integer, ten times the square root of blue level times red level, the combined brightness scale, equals 1236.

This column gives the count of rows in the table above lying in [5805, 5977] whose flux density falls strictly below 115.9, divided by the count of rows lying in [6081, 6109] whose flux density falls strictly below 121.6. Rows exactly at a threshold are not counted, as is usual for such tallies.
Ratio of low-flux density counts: 10.0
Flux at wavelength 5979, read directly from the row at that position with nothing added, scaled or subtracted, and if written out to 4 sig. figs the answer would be 116.8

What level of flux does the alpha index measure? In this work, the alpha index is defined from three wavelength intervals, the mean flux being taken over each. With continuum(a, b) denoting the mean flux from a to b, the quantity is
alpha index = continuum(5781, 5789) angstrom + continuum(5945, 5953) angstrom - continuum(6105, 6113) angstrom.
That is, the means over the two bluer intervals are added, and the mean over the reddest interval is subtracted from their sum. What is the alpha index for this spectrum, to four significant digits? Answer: 111.9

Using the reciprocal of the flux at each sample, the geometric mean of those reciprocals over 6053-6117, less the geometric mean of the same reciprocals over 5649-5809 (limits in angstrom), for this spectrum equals -0.0001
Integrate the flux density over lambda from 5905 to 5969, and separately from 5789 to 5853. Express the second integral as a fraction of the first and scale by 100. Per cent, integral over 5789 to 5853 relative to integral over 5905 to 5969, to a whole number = 105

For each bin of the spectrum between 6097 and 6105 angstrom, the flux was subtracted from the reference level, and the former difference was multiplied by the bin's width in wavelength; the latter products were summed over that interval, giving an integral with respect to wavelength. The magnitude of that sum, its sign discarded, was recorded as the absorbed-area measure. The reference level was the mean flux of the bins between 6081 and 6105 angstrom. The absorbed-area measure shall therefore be 16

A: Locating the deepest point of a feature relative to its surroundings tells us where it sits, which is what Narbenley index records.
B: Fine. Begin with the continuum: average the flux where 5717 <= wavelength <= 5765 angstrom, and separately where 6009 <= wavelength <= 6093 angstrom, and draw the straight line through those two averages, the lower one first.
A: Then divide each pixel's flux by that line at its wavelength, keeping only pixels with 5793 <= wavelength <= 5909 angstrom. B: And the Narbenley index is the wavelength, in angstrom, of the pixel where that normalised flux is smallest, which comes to 5895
